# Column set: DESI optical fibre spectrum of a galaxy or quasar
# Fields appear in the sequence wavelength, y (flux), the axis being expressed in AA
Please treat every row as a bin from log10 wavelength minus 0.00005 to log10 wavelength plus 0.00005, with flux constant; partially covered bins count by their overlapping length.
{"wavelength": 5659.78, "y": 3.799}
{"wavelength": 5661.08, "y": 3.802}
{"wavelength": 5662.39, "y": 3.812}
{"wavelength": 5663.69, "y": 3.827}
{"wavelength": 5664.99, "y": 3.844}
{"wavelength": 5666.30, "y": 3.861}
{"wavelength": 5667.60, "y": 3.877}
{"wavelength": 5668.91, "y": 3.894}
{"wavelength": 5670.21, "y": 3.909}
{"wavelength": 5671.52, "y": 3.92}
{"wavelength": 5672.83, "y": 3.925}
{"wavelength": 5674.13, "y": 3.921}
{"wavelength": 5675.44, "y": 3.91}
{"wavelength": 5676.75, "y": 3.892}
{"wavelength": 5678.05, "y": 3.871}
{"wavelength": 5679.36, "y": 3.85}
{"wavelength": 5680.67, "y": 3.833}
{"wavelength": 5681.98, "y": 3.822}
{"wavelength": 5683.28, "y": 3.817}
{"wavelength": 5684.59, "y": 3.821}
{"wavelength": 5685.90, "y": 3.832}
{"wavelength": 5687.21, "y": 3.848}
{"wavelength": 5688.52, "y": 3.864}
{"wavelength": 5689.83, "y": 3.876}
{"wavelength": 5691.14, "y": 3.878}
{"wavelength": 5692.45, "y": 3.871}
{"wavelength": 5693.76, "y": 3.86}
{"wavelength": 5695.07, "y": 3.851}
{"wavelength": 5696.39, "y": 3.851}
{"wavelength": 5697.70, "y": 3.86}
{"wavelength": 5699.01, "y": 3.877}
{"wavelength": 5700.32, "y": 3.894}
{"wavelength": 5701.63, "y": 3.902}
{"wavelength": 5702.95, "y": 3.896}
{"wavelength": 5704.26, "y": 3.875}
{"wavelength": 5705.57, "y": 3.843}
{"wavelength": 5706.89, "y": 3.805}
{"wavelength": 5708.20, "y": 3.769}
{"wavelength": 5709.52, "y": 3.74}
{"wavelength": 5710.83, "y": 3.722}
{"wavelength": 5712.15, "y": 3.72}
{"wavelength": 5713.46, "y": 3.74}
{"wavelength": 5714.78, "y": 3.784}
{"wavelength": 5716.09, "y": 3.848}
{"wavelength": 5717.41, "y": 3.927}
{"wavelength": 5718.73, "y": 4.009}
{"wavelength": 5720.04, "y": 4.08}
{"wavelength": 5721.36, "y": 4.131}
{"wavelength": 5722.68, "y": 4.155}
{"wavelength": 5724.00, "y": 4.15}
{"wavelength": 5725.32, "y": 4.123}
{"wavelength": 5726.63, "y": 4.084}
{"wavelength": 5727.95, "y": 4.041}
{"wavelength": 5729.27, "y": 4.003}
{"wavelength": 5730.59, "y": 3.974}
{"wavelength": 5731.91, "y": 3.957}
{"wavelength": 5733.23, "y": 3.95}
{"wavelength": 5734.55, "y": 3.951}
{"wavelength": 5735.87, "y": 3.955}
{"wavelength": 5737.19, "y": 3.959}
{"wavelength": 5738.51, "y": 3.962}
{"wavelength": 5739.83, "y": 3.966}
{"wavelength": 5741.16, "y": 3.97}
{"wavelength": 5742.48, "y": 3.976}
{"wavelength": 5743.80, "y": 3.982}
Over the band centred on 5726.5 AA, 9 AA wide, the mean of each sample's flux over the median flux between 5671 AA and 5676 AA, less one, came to 0.040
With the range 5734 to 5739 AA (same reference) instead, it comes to 0.009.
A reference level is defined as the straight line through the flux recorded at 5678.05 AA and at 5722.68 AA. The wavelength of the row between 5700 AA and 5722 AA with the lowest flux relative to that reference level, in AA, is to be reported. 5712.15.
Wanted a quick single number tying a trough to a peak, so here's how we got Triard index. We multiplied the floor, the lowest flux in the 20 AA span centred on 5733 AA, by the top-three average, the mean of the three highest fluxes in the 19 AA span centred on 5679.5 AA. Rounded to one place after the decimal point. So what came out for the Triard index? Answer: 15.5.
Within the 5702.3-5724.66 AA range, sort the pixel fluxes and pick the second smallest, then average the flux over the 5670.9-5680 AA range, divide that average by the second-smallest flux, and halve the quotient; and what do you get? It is 0.524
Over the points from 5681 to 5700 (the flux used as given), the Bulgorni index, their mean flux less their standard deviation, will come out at 3.83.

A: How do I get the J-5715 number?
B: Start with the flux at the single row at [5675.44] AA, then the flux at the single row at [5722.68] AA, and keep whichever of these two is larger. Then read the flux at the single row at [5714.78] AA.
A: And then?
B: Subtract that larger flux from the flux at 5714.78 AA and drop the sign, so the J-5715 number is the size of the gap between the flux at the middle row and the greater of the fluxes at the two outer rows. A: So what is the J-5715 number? 0.37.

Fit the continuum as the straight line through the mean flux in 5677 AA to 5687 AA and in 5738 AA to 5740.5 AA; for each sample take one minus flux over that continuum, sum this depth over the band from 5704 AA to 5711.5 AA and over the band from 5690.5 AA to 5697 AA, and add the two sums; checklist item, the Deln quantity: 0.15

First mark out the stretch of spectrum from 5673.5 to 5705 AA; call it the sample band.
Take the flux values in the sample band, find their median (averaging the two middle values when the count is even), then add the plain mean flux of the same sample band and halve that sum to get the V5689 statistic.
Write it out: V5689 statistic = 3.87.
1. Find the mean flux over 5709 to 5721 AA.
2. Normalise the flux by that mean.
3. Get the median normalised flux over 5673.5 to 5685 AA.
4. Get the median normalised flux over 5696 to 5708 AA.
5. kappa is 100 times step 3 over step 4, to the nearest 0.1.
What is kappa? 99.4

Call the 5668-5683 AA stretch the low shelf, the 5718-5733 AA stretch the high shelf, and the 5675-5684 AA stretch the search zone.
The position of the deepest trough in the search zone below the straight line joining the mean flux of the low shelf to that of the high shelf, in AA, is 5683.28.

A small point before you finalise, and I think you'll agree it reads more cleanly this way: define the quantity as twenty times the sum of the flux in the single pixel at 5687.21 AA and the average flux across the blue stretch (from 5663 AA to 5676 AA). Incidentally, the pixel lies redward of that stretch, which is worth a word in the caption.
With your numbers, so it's 154.7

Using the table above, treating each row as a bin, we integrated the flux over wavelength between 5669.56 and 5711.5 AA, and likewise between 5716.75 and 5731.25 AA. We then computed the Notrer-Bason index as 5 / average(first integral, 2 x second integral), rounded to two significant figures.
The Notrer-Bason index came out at 0.036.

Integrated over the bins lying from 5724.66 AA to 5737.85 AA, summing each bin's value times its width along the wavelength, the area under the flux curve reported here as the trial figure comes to 52.8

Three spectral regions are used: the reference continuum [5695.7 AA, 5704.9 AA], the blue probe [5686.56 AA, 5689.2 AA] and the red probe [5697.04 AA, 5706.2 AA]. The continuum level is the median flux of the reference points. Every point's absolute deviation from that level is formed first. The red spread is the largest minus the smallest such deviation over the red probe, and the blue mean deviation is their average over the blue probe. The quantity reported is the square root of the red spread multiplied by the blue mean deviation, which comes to 0.027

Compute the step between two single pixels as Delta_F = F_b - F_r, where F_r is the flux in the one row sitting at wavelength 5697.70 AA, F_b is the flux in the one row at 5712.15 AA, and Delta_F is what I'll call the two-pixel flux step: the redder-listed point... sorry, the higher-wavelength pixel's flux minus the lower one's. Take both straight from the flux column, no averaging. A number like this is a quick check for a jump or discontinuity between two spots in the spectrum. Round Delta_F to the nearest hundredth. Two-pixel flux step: -0.14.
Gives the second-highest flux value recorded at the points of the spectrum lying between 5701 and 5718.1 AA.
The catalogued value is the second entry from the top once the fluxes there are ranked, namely 3.902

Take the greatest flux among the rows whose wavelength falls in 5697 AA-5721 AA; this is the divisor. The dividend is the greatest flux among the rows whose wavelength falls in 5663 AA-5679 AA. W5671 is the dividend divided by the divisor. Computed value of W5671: 0.96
